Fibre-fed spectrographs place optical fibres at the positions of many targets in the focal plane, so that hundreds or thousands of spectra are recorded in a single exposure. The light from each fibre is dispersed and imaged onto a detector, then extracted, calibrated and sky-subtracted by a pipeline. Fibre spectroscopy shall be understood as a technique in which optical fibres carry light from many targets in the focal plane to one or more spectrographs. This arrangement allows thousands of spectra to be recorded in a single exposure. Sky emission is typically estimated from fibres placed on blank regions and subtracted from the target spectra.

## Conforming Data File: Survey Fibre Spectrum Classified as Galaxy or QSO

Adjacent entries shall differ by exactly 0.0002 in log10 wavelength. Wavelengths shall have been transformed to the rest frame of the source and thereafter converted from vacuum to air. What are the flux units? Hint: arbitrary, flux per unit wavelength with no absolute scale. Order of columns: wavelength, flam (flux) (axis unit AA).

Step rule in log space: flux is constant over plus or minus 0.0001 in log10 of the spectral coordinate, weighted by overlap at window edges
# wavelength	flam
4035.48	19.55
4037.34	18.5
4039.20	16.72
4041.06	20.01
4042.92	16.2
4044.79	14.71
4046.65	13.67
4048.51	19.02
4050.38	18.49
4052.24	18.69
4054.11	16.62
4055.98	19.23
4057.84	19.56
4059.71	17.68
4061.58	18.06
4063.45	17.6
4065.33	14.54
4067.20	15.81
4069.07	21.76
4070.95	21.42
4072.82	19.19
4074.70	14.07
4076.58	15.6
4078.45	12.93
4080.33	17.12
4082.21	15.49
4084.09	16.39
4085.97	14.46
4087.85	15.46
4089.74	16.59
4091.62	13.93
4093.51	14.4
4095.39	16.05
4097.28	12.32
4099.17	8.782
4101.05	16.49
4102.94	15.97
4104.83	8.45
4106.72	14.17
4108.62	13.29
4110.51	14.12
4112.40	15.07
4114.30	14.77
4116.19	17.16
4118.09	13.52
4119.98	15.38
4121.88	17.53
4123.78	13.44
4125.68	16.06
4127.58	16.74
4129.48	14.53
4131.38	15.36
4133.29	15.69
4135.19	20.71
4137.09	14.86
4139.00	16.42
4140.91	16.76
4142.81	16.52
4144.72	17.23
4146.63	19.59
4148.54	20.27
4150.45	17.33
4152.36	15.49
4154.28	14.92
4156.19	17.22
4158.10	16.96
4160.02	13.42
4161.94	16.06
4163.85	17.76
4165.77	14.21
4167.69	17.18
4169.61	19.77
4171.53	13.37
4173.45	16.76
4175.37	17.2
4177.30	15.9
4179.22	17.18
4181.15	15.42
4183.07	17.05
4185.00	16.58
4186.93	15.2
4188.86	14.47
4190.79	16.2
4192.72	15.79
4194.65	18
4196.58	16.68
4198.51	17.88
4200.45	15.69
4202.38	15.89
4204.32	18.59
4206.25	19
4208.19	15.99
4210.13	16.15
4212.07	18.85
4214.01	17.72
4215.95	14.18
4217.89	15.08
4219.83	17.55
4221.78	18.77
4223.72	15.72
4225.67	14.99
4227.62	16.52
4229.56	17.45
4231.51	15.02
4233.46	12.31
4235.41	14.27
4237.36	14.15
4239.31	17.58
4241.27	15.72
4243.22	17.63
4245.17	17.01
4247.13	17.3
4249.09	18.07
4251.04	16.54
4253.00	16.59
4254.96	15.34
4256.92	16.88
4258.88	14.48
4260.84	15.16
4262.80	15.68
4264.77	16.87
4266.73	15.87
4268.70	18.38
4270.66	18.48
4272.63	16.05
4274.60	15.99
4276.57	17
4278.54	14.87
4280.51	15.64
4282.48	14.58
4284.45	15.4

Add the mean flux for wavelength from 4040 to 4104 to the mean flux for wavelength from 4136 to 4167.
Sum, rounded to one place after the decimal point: 33.0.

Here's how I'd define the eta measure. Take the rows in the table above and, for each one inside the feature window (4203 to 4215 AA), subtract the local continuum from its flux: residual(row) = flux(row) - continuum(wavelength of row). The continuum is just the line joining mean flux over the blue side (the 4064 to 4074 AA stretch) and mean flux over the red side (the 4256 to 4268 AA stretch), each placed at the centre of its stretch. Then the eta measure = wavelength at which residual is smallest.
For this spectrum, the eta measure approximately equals 4208.19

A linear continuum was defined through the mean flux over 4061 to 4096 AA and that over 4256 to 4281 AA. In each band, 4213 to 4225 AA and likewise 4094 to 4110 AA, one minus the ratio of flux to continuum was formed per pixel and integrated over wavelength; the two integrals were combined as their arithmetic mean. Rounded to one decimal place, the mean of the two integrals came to 1.4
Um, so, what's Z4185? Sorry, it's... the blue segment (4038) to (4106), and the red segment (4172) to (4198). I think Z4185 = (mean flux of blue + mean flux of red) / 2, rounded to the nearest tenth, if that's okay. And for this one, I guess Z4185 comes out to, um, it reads 16.3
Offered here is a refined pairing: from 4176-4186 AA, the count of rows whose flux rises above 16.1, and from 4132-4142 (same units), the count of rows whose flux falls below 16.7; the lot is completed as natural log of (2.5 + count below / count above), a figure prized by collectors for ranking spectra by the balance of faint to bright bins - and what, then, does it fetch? 1.25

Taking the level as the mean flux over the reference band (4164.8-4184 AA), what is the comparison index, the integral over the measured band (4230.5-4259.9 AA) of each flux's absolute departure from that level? 39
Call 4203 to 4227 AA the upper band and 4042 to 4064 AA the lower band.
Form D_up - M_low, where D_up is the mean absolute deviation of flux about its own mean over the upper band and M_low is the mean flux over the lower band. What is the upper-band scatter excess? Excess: -15.9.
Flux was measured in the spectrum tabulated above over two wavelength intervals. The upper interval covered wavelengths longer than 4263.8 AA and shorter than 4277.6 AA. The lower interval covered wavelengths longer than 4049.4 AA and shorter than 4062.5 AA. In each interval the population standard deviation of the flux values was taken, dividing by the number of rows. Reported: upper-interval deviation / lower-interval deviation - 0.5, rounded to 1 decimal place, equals 0.6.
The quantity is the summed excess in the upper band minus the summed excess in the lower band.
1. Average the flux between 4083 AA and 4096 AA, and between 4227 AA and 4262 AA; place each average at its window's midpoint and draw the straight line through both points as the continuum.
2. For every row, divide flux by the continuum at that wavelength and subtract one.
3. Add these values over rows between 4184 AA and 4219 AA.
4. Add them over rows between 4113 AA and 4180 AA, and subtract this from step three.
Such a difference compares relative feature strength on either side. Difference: -1.0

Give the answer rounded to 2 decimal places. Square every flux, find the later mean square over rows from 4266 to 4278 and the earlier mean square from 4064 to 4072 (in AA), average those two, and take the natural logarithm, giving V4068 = 5.76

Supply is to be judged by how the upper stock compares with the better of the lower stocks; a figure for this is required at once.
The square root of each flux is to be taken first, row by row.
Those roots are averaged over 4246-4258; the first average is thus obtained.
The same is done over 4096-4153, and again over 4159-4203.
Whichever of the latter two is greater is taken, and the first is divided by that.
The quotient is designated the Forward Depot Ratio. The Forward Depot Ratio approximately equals 1.02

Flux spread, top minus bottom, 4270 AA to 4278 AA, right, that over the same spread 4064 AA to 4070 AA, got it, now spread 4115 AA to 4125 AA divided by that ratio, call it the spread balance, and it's 12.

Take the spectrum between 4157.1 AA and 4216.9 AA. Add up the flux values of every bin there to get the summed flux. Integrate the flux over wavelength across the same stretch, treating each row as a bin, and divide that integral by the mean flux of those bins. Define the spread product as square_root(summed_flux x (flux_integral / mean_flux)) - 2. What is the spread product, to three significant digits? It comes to 173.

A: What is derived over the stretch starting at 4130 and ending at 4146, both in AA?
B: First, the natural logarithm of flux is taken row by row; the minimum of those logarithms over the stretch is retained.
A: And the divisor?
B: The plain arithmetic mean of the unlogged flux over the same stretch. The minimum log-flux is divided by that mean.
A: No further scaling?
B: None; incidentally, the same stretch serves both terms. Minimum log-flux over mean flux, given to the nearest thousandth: 0.162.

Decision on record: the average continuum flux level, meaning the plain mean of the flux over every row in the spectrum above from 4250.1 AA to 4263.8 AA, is 15.8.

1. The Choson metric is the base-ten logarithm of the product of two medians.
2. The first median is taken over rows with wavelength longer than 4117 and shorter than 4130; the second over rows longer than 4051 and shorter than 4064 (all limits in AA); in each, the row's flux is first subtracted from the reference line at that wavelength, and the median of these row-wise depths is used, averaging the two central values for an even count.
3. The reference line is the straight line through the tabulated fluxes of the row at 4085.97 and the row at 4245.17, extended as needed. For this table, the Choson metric 0.2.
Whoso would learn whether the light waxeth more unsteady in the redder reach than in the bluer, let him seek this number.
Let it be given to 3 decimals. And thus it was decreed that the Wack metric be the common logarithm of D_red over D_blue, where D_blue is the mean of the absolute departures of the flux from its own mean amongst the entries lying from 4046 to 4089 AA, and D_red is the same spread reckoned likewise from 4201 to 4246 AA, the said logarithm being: -0.134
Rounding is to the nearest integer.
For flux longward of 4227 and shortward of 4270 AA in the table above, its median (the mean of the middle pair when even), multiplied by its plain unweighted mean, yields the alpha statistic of 267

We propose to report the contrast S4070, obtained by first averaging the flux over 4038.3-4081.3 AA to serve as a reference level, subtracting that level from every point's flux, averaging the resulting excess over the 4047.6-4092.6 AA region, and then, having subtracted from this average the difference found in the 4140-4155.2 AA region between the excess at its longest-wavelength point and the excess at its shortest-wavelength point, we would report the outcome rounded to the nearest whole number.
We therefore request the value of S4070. 2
